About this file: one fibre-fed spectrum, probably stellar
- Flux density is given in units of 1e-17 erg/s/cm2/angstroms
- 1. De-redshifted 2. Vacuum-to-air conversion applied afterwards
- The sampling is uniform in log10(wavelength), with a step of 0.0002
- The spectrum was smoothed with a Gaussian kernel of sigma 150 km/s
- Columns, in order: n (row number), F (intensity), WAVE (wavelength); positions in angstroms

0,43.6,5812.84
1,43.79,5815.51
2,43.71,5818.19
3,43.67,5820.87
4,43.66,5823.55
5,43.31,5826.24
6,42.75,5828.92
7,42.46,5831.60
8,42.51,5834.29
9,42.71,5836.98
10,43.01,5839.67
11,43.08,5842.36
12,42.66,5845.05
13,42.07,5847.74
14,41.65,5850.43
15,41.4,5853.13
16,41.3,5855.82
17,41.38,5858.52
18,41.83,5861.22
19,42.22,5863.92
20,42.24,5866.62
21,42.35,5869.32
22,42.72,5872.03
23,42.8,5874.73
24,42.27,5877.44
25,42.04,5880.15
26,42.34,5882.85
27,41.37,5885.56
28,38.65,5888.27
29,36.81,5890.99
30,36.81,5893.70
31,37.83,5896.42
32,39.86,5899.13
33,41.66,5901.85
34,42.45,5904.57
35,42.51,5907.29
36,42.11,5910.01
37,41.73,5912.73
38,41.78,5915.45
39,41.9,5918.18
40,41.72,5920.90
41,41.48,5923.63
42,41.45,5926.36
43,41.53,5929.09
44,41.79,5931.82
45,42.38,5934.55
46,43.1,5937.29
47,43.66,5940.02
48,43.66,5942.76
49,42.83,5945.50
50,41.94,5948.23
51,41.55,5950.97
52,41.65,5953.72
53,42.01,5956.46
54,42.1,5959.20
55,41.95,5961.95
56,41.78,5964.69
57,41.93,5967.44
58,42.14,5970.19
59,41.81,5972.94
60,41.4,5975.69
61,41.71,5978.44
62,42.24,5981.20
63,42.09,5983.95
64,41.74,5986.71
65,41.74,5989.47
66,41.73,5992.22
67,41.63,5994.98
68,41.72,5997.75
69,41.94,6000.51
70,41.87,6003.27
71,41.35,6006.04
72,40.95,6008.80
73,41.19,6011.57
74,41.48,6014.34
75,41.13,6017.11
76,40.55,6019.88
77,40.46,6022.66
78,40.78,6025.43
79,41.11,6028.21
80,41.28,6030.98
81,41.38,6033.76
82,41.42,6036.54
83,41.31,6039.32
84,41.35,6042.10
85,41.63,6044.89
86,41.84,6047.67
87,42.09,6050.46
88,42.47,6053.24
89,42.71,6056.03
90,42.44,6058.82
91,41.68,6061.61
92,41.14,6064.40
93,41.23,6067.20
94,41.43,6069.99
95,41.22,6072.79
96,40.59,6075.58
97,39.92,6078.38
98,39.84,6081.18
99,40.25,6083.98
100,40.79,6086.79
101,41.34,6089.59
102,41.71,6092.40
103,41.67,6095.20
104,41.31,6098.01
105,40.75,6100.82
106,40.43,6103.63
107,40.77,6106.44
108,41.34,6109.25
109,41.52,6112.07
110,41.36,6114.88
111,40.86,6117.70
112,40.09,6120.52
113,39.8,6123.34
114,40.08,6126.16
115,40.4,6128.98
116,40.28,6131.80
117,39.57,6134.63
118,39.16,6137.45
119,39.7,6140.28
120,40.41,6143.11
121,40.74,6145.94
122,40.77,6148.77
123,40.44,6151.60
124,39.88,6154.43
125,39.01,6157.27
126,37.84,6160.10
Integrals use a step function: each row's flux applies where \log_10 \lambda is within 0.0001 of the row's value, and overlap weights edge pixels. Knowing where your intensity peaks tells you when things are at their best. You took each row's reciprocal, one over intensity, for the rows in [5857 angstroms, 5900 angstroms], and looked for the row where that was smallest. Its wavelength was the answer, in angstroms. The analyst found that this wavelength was 5874.73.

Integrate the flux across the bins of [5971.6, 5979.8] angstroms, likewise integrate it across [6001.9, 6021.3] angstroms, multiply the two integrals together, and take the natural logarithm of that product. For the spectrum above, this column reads 12.5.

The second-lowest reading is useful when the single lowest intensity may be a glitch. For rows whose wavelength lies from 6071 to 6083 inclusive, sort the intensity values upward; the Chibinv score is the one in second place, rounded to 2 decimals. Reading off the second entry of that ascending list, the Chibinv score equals 39.92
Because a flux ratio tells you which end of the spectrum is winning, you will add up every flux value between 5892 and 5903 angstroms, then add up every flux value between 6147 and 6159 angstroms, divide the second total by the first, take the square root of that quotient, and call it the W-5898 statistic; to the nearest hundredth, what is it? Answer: 1.01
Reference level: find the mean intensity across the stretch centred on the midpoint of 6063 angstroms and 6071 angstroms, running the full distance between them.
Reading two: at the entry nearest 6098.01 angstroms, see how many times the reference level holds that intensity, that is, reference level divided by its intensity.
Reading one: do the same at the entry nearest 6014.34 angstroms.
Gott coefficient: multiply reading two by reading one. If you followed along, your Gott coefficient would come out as 0.99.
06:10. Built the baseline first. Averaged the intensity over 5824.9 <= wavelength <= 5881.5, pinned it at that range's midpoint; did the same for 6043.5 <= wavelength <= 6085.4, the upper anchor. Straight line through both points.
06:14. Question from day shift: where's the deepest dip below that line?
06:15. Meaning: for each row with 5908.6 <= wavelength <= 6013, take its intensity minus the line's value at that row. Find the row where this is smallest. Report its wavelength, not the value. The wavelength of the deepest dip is 6008.80 angstroms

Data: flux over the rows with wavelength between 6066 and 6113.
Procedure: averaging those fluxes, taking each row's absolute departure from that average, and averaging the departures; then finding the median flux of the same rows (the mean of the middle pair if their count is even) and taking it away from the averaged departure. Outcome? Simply -40.7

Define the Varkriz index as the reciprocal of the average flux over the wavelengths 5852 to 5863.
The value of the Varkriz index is 0.0241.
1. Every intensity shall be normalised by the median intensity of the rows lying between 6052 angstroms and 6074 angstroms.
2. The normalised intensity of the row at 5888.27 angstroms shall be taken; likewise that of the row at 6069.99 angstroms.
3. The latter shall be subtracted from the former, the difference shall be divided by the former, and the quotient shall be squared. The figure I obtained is 0.0052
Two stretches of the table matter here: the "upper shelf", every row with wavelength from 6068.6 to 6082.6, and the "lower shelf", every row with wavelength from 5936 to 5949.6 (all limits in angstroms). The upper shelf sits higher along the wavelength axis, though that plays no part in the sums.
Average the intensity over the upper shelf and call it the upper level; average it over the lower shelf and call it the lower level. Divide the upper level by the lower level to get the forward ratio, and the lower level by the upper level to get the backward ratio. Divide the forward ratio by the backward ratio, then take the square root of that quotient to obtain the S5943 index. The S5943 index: 0.943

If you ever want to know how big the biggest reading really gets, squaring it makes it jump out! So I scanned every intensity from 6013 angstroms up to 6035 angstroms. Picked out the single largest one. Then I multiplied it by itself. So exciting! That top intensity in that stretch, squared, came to 1721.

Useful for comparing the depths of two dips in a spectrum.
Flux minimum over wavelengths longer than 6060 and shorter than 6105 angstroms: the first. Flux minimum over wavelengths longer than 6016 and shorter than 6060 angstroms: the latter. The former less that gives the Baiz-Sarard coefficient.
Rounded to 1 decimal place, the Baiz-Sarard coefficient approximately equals -0.6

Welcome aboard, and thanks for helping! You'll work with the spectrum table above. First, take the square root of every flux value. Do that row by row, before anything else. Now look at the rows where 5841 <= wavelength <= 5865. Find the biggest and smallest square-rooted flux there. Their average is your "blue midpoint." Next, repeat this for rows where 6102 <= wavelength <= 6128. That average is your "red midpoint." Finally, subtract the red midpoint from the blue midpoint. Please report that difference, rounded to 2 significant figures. 0.12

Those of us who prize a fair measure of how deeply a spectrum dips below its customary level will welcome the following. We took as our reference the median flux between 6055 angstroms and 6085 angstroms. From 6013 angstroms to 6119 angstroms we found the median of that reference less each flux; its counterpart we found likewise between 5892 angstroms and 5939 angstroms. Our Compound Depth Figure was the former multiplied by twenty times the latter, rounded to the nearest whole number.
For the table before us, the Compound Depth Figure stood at 1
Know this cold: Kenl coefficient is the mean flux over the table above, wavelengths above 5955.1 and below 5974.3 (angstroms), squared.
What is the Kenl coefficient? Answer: 1761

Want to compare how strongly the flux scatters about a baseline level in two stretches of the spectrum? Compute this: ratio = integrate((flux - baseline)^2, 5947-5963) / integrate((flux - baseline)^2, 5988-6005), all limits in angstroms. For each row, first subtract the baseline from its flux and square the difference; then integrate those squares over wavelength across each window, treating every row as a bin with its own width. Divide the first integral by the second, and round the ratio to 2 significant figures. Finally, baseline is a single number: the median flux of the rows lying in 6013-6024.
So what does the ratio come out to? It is 1.2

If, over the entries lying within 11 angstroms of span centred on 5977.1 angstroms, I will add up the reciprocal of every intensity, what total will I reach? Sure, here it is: 0.096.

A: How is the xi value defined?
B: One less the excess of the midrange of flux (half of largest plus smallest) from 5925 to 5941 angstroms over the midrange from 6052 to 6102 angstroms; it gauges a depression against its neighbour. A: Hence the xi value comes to -0.28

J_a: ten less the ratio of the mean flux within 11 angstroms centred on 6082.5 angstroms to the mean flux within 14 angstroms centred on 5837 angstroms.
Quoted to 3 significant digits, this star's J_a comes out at 9.06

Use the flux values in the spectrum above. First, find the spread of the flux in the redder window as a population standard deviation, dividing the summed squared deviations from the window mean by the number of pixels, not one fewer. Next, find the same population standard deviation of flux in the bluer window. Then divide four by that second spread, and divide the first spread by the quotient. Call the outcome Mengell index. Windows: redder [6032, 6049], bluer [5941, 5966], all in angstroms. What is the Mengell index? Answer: 0.030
